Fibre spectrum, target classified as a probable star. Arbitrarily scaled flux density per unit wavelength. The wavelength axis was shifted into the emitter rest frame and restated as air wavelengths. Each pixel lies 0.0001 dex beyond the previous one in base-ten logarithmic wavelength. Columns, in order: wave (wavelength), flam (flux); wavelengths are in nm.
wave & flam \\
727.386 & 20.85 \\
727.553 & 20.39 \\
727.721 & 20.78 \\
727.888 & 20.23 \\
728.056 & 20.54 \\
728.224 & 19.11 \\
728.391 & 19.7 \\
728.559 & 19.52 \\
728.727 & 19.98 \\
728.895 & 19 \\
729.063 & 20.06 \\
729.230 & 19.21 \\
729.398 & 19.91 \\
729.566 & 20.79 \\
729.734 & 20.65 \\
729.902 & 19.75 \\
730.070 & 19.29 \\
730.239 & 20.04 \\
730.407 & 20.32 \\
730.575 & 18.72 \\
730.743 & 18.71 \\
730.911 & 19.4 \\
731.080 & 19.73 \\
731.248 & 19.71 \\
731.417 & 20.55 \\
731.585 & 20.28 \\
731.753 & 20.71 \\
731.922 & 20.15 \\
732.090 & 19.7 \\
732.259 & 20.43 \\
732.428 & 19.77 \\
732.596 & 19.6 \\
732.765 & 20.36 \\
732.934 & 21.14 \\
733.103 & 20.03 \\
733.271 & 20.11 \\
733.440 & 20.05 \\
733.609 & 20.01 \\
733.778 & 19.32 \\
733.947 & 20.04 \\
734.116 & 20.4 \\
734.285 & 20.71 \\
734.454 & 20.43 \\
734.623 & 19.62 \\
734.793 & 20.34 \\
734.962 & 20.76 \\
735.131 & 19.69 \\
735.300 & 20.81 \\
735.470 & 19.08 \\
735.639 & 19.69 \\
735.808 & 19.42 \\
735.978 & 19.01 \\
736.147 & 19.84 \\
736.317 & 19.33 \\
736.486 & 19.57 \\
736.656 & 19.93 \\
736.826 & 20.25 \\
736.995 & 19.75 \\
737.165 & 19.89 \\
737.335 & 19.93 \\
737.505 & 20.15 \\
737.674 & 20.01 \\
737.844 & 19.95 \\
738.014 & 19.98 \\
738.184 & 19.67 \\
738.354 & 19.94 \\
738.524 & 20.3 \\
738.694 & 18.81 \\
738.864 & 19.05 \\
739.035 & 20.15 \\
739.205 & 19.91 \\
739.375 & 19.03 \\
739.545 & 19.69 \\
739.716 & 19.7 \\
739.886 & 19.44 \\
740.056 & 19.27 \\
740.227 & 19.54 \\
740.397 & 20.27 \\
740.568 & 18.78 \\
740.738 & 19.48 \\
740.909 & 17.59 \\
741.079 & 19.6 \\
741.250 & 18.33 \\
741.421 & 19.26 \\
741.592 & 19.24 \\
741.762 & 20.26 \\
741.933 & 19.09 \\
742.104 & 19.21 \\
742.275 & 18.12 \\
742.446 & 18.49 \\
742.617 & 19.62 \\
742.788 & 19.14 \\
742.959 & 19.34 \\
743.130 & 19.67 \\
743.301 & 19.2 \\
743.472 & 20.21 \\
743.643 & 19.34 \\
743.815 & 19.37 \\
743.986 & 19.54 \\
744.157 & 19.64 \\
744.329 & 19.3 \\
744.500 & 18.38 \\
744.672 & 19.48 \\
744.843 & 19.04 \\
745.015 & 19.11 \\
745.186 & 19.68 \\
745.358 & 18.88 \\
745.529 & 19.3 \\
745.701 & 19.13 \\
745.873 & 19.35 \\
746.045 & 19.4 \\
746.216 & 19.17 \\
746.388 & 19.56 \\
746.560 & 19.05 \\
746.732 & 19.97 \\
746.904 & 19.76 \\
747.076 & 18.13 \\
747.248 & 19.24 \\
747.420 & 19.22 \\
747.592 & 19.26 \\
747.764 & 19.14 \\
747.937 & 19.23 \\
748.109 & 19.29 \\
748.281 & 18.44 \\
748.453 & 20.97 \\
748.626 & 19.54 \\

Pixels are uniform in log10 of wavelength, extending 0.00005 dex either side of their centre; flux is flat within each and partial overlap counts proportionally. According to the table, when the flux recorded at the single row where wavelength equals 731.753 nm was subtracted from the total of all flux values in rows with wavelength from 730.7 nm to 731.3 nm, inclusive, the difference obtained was 56.8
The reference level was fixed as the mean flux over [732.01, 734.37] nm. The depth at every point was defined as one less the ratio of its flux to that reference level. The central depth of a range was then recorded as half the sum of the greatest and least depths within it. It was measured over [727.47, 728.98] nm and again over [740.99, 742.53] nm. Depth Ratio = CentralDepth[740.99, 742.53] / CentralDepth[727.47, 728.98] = 4.1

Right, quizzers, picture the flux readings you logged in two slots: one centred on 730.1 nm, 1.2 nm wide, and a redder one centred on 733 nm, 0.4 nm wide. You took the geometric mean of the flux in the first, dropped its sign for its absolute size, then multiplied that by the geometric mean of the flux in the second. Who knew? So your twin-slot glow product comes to 410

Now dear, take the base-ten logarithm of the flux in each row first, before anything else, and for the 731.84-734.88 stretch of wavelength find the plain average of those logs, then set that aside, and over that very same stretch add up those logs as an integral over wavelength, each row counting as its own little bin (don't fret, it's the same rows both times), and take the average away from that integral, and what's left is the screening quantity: 3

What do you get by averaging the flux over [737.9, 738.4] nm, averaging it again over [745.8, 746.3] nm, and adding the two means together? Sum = 39.2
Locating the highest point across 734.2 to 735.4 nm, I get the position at 735.300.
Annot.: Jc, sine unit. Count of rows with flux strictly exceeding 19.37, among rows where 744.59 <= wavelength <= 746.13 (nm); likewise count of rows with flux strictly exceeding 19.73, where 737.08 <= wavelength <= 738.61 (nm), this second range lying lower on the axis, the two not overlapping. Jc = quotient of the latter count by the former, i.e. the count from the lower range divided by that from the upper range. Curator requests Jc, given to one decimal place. 2.7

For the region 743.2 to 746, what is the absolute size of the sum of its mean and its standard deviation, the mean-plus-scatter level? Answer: 19.7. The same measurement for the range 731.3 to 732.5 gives 20.6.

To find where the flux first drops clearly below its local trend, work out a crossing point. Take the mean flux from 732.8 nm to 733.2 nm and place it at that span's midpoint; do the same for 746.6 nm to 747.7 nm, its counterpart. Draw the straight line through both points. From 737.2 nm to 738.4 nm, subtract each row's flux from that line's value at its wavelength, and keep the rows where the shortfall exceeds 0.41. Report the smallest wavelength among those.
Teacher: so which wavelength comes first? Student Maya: 738.184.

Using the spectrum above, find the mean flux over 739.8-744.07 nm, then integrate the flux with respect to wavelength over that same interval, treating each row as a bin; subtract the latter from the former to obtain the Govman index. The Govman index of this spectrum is -63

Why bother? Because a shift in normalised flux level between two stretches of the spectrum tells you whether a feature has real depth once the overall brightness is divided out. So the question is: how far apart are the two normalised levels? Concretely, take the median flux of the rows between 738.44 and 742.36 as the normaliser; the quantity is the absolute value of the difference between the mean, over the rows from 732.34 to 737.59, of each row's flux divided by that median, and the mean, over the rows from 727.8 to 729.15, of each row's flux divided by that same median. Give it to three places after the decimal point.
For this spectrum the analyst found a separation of 0.010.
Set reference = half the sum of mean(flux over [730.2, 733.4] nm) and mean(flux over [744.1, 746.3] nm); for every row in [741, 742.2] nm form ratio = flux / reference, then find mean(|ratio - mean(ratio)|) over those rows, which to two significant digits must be 0.019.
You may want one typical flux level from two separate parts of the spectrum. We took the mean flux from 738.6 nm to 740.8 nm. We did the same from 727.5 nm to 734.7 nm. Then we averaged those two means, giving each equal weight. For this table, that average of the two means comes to 19.7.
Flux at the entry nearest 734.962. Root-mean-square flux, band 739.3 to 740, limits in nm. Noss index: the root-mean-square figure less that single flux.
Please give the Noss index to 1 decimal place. -1.3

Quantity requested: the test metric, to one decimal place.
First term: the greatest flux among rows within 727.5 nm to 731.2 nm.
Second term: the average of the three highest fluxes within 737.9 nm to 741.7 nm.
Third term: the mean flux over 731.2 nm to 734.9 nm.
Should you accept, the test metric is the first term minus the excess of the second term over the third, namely 20.7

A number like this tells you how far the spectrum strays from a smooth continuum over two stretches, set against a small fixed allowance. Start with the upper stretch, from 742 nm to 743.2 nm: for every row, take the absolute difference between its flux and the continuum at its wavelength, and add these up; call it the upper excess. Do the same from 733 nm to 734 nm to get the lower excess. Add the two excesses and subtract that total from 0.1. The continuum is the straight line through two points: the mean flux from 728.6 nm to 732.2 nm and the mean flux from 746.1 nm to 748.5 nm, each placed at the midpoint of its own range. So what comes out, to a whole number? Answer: -5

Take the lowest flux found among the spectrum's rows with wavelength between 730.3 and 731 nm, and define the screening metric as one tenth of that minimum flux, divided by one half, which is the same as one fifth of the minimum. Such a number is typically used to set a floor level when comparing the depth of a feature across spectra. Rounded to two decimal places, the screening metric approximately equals 3.74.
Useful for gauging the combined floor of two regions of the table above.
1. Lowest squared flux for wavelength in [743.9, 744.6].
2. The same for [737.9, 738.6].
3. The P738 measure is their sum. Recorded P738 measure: 725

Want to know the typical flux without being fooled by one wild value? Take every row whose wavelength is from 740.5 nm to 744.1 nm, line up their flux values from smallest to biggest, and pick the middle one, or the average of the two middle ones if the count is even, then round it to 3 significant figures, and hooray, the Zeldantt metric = 19.3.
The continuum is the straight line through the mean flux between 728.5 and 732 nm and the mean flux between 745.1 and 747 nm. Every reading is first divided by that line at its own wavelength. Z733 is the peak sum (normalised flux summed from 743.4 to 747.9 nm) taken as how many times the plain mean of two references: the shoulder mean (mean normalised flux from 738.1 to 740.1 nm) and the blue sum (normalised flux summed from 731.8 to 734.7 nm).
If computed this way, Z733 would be 2.82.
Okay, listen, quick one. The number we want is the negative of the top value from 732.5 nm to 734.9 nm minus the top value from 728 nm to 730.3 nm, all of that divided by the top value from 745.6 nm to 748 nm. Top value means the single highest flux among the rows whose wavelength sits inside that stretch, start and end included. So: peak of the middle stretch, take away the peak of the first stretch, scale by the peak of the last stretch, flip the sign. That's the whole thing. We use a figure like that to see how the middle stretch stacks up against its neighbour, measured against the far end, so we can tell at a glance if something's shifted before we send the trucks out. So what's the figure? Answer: -0.02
